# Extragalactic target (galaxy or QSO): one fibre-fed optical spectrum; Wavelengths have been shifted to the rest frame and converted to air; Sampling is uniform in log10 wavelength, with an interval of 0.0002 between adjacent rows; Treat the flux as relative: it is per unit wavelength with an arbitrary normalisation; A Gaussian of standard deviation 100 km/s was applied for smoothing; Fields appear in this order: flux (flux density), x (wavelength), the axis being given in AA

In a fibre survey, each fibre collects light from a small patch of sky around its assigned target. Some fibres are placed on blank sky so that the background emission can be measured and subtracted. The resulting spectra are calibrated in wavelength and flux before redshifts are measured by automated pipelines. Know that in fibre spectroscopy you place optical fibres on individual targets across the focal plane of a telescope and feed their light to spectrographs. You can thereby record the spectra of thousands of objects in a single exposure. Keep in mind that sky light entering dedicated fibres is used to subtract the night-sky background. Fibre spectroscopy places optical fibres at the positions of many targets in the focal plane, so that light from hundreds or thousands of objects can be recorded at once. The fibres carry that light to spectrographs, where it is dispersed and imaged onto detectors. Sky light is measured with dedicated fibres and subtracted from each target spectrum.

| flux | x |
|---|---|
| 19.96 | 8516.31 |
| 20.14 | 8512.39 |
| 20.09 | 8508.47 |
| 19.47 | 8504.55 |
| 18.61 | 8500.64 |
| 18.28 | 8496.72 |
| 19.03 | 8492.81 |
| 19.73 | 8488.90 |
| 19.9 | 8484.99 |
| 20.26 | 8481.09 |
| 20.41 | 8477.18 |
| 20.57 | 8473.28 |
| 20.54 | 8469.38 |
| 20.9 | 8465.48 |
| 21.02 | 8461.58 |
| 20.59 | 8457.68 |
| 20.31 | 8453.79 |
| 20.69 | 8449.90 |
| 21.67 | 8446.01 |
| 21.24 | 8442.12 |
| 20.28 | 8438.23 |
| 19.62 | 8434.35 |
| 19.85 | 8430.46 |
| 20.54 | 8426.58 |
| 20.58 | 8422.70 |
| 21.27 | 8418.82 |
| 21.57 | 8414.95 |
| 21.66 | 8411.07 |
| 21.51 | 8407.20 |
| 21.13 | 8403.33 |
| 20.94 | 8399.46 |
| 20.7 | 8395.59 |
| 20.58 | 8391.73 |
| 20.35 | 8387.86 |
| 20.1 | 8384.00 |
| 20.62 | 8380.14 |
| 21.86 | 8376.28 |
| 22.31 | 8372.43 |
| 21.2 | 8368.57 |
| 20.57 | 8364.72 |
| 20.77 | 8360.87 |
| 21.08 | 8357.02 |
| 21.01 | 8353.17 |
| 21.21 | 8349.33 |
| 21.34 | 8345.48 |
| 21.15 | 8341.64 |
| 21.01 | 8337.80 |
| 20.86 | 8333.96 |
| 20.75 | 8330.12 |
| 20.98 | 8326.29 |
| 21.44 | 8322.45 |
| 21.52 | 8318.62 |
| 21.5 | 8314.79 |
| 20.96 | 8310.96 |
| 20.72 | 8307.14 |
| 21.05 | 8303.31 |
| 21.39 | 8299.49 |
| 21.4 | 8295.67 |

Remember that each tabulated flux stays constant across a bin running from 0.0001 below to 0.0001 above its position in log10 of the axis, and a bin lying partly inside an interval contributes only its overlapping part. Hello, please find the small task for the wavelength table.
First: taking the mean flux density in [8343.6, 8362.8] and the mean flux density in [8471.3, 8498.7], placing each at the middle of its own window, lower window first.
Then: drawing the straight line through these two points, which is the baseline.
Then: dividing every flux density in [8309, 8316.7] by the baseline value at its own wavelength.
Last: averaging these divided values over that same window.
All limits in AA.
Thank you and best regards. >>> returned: 0.99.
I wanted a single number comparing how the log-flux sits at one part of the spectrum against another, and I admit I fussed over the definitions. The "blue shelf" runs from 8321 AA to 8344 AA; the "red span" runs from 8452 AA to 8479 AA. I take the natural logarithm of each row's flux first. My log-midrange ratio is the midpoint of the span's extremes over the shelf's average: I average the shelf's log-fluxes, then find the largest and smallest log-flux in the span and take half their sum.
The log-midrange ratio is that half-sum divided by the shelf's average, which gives 0.99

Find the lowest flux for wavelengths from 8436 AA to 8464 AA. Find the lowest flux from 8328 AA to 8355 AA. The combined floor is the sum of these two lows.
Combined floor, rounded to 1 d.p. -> 41.0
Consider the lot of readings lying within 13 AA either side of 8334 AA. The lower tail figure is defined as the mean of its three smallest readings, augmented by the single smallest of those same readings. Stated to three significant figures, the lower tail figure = 41.6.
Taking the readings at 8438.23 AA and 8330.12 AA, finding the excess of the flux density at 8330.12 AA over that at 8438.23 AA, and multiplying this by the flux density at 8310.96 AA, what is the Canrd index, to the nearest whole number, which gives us 10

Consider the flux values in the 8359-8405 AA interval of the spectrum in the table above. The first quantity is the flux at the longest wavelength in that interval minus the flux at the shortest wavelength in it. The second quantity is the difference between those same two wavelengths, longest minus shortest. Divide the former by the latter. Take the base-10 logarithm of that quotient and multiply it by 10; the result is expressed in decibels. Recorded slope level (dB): -20.7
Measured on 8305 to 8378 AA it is -17.8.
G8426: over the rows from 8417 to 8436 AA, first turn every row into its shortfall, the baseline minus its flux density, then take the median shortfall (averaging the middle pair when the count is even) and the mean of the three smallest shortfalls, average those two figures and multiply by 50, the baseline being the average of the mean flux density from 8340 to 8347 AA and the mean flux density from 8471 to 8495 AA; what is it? -3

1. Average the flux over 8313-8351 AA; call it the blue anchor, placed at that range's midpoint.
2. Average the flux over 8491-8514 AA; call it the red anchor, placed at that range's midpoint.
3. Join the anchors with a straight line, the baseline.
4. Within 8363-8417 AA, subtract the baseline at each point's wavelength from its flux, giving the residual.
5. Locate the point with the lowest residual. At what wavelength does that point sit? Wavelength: 8384.00 AA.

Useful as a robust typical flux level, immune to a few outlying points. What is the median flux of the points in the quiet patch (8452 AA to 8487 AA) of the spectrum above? 20.5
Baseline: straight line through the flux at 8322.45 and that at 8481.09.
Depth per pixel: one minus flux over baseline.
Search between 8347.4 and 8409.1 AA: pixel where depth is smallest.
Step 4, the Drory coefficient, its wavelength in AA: 8372.43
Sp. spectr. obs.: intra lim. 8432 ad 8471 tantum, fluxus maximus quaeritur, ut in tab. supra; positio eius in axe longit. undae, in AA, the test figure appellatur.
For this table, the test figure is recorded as 8446.01 AA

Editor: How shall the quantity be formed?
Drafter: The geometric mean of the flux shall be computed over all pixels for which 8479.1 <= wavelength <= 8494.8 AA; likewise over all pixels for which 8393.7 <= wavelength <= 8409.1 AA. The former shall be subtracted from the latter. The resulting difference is 1.3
